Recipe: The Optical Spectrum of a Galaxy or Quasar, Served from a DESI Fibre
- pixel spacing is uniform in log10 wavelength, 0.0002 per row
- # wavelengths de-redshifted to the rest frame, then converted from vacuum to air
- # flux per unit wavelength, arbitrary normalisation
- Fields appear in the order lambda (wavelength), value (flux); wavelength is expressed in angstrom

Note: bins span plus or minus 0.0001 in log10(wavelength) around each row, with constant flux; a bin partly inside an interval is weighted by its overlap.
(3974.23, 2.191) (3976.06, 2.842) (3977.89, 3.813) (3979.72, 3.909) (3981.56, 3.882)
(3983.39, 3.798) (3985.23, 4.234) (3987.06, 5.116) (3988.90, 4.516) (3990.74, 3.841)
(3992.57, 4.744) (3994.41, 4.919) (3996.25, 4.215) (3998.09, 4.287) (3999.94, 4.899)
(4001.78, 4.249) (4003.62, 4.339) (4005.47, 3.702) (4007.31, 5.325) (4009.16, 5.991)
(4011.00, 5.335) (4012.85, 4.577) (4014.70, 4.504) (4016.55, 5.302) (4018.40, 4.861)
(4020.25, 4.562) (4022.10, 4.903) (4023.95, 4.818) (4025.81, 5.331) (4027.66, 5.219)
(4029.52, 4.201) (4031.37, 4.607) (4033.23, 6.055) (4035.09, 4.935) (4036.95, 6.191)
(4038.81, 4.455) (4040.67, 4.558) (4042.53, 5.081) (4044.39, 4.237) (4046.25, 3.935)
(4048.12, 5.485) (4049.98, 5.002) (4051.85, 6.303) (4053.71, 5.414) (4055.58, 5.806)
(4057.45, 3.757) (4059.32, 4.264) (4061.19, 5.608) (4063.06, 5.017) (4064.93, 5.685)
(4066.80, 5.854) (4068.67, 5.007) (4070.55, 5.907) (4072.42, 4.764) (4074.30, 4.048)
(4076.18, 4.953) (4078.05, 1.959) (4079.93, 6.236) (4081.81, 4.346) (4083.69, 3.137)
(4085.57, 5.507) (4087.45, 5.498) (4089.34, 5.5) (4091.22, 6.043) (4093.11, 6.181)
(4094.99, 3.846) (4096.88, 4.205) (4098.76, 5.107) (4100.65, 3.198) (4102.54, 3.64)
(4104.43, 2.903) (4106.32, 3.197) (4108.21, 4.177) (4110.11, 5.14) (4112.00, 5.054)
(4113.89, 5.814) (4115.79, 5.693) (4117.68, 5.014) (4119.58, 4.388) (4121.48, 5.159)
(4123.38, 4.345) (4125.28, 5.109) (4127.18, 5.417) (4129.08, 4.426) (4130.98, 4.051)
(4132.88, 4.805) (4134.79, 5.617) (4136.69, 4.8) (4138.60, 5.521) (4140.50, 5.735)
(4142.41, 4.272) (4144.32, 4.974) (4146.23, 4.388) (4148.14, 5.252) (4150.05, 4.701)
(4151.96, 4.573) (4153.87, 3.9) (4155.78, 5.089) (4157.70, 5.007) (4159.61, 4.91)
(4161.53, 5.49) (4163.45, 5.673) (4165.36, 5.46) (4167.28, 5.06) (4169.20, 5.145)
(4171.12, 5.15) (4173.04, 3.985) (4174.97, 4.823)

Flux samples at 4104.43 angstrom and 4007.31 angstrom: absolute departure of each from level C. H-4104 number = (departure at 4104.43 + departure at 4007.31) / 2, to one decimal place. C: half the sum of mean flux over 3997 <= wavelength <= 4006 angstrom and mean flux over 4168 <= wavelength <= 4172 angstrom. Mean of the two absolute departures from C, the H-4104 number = 1.2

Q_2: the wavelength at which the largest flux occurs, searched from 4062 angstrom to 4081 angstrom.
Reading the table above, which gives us 4079.93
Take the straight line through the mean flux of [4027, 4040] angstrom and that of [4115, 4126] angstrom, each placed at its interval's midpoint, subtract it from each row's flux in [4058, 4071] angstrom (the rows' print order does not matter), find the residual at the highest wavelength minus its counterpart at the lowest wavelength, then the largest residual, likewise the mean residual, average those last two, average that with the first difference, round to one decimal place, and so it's 1.1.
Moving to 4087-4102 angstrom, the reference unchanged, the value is -0.9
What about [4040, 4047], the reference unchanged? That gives -0.5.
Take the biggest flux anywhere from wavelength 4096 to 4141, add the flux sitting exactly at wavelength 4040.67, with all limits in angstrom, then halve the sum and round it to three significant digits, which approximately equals 5.19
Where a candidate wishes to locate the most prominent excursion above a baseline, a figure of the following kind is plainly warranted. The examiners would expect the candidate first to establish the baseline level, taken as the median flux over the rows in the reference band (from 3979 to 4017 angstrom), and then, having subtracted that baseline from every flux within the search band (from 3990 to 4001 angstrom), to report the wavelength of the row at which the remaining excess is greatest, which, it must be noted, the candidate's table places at 3994.41 angstrom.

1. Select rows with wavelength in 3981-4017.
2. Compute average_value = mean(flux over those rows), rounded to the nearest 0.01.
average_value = 4.59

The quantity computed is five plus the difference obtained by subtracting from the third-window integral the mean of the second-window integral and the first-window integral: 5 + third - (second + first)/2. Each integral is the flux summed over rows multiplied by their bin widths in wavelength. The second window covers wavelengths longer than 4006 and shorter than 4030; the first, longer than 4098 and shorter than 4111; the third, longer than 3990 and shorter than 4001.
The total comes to -31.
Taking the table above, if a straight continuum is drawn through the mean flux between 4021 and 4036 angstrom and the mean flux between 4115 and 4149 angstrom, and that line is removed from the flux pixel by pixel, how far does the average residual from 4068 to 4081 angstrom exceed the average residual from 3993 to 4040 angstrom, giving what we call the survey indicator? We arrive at -0.1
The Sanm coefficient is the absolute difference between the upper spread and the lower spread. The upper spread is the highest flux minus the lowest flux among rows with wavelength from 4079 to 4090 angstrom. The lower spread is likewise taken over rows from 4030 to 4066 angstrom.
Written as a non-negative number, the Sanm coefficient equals 0.55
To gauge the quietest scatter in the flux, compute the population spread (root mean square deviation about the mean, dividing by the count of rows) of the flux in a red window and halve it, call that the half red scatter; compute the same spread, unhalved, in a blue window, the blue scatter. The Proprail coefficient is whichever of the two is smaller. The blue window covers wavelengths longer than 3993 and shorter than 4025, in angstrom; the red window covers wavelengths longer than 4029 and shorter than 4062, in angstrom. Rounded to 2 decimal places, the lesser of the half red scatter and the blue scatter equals 0.39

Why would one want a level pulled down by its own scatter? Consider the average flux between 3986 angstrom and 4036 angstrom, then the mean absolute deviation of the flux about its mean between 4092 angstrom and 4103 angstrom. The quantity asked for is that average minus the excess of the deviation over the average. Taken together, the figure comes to 8.7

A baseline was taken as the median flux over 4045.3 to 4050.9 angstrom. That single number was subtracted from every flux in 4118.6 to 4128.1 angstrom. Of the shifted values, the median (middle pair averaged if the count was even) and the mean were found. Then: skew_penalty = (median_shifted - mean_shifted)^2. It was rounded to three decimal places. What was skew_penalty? 0.051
